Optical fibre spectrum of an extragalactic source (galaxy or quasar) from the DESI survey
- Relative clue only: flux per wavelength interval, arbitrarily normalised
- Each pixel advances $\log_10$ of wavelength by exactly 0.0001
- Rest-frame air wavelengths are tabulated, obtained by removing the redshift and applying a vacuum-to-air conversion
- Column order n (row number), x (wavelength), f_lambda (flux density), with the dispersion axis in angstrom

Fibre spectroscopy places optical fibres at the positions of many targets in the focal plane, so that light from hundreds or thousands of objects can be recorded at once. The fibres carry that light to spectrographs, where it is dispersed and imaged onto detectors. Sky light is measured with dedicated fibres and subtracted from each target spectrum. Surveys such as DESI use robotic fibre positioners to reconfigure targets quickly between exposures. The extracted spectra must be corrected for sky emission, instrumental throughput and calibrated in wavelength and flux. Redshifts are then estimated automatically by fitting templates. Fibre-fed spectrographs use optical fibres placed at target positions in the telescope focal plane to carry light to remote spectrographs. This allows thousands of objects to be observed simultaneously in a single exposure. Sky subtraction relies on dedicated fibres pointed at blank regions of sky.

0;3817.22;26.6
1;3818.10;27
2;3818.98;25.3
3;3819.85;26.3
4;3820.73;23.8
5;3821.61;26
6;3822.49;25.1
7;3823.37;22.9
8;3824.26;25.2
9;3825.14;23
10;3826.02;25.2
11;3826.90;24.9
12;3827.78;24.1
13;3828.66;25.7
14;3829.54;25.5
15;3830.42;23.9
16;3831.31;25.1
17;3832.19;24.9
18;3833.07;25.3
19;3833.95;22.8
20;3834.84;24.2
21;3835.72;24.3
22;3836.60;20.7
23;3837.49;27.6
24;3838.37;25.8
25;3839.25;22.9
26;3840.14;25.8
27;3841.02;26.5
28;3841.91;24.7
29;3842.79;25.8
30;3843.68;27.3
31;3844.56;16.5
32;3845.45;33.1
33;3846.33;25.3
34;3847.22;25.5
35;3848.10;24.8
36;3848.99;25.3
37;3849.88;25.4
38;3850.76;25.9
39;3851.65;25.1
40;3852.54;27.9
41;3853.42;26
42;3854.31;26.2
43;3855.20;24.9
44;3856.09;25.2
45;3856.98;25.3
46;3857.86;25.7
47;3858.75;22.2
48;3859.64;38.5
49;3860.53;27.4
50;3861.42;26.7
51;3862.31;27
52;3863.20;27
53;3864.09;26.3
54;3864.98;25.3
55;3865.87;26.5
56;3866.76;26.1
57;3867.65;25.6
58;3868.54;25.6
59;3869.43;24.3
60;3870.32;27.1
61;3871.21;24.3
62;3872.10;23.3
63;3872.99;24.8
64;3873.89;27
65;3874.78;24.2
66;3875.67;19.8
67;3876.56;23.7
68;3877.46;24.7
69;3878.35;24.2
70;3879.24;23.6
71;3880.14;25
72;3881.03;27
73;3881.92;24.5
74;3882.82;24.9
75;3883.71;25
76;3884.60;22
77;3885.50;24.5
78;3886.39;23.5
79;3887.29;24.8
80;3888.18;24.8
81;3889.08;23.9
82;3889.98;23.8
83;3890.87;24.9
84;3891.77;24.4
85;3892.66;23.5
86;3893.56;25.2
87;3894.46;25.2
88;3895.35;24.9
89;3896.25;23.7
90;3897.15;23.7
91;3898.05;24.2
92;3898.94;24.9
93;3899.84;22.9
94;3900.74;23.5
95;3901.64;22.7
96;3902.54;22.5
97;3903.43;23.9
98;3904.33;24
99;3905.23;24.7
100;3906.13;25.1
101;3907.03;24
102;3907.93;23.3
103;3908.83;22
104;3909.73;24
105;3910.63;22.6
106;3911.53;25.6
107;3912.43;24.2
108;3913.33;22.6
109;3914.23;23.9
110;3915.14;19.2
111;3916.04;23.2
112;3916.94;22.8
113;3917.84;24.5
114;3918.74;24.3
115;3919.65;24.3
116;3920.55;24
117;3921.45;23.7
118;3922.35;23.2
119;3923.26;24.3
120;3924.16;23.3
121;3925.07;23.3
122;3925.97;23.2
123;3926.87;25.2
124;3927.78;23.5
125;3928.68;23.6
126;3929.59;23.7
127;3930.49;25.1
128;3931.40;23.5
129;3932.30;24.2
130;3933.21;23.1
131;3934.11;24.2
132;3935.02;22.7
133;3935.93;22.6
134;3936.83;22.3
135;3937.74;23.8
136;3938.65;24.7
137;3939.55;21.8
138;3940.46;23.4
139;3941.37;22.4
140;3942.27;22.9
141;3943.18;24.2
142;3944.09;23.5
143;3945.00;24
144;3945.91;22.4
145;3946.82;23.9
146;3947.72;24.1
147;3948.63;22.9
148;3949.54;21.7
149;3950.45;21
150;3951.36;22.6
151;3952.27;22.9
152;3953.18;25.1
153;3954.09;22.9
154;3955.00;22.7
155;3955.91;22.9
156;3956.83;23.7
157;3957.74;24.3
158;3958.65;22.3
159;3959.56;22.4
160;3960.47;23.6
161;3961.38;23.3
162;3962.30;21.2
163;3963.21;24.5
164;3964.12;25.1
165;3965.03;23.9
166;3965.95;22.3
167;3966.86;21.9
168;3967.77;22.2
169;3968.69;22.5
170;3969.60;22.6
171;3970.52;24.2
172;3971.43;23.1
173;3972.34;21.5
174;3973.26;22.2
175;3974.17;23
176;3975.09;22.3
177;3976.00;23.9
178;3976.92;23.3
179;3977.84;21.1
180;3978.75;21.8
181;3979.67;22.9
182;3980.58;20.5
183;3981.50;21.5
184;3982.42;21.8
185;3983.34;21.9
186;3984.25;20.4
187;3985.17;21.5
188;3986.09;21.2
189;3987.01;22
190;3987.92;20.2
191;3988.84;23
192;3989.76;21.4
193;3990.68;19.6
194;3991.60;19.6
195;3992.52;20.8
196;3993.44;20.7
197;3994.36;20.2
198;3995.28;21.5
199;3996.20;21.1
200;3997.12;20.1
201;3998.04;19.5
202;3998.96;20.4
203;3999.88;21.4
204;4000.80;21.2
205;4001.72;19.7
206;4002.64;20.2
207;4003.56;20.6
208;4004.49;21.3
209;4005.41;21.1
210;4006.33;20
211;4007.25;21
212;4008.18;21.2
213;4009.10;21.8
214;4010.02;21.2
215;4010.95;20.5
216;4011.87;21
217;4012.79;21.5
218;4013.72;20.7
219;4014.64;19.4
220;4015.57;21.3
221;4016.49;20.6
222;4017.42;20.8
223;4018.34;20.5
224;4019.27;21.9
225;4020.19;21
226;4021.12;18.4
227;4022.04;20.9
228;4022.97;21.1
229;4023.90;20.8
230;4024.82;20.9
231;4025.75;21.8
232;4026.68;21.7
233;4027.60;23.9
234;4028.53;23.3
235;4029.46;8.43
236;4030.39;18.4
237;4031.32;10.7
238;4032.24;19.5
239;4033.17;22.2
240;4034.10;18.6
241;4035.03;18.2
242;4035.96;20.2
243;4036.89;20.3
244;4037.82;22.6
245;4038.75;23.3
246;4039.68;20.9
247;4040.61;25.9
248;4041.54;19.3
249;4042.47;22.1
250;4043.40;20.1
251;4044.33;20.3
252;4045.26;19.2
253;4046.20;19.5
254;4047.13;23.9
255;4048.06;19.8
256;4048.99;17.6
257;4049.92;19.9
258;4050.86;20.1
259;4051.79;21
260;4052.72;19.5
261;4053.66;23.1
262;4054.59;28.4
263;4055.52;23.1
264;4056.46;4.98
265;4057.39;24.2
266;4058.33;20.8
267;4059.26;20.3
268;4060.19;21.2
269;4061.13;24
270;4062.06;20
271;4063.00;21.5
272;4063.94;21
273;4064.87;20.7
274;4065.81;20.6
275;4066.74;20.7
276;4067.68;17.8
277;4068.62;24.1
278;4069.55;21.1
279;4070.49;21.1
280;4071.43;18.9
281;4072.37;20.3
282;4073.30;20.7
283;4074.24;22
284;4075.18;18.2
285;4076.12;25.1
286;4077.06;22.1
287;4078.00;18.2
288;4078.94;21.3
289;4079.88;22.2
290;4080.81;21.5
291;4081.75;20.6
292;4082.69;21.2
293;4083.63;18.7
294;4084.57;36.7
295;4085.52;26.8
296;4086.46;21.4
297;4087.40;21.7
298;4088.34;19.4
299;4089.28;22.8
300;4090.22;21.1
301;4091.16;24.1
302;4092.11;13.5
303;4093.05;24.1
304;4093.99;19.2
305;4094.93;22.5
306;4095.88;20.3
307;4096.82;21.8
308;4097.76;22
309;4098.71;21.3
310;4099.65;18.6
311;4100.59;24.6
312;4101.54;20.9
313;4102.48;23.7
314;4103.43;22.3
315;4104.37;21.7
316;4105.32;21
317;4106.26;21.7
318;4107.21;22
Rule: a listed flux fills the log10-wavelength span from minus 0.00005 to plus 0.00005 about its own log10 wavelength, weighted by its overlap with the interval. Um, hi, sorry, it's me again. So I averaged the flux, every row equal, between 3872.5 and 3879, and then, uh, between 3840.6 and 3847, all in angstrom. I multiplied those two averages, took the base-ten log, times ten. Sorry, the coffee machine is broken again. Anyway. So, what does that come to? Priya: 27.89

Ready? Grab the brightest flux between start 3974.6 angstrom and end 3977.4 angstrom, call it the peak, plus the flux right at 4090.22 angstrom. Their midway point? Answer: 22.5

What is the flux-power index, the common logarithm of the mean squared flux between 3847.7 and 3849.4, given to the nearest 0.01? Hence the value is 2.80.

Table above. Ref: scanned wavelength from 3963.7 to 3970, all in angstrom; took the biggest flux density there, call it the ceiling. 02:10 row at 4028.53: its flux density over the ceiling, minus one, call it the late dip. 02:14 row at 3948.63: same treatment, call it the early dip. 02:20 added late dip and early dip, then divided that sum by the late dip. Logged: 2.22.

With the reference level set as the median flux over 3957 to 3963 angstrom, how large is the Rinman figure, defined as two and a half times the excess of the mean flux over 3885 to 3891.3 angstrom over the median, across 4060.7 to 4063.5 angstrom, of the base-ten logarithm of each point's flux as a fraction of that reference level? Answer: 61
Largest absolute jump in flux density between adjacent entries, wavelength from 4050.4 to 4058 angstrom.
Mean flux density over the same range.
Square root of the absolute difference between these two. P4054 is 1.15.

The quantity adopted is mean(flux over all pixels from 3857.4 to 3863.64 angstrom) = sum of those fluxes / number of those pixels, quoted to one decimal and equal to 27.8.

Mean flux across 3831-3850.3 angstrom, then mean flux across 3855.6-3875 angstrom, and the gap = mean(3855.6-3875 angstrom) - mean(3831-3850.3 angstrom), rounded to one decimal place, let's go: 1.2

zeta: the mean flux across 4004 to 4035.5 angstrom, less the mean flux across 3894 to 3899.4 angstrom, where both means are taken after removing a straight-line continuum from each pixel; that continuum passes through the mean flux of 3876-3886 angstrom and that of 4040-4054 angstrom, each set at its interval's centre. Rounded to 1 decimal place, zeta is -1.5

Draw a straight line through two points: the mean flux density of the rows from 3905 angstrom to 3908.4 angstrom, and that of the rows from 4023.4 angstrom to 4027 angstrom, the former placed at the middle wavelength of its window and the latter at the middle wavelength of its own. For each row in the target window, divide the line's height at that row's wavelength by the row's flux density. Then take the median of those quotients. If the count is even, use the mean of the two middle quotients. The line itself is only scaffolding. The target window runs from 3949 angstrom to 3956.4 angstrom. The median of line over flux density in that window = 1.01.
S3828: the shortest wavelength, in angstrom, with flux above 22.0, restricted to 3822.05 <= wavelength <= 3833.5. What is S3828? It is 3822.49 angstrom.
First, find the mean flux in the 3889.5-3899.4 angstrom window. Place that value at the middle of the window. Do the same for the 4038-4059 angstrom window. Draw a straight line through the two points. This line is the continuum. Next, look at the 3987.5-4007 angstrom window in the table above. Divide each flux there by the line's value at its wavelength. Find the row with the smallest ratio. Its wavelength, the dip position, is 3990.68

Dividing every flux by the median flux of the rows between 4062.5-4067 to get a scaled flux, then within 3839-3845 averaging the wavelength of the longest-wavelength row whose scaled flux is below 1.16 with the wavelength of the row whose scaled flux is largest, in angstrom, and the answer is 3844.1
